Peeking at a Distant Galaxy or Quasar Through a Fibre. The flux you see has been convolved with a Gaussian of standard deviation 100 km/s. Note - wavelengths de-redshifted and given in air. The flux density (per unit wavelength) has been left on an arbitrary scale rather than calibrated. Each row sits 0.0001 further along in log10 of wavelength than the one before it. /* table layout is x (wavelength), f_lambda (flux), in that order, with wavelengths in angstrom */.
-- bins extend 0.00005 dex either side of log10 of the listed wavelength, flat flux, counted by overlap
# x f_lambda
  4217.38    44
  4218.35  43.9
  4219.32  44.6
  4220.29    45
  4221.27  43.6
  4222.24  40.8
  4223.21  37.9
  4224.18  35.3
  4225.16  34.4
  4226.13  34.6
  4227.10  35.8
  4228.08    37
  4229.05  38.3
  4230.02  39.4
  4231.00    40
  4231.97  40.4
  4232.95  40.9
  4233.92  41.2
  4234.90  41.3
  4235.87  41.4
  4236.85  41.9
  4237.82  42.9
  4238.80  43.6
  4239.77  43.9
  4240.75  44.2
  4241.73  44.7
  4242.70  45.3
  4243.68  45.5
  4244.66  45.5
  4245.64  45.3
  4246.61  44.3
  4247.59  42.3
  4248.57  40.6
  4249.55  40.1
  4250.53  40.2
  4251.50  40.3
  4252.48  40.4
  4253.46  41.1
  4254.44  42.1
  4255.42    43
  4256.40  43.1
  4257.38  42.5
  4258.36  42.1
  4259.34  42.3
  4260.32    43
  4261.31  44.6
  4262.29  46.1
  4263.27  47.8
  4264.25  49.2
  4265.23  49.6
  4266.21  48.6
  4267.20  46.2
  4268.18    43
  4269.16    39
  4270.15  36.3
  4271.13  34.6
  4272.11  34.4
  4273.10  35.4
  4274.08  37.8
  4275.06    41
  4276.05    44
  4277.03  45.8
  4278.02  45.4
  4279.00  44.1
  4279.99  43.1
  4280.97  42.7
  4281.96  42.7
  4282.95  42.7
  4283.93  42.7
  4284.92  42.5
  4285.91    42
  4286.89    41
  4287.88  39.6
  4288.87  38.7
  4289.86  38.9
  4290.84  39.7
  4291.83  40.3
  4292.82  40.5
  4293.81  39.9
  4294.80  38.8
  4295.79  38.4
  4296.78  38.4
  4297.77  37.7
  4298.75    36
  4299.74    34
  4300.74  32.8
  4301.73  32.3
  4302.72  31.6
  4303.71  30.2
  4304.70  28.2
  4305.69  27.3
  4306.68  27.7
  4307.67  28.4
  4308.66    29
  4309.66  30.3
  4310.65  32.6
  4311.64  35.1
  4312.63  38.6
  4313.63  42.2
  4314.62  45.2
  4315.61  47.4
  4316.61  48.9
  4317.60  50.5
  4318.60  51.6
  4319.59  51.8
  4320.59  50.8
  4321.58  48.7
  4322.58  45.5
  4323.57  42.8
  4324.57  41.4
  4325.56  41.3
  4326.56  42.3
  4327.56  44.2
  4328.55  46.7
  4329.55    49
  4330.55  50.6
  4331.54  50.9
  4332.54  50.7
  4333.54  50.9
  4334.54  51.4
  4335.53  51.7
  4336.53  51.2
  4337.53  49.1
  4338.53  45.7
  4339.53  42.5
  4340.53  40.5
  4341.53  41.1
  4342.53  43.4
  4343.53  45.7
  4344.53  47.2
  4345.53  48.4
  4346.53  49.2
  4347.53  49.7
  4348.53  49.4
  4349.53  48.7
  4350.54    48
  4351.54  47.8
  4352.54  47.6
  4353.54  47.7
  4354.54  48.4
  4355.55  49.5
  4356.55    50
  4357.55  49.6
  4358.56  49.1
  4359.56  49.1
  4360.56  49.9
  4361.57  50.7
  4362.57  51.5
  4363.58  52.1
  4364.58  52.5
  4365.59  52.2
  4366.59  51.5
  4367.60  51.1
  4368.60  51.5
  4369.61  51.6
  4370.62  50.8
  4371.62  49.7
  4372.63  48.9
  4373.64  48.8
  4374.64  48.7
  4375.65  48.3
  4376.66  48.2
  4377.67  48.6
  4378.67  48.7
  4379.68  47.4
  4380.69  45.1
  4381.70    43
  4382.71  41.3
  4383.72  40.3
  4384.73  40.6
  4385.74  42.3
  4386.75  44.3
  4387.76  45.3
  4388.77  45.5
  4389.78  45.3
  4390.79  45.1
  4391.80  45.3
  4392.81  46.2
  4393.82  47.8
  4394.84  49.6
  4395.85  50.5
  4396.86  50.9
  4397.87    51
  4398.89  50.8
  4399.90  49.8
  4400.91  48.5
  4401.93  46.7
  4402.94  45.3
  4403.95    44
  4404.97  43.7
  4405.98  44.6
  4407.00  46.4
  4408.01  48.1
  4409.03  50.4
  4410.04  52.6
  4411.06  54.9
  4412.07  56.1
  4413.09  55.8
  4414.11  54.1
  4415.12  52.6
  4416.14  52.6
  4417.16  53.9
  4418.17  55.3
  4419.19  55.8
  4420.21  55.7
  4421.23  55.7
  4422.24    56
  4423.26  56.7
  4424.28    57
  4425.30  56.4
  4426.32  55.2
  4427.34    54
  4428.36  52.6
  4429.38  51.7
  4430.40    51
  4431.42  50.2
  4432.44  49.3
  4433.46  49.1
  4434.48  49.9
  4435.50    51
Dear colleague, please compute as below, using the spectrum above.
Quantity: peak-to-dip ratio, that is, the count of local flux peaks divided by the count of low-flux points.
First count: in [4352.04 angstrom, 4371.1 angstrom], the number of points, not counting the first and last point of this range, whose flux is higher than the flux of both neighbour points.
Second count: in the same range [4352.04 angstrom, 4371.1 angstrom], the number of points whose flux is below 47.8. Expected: 1.50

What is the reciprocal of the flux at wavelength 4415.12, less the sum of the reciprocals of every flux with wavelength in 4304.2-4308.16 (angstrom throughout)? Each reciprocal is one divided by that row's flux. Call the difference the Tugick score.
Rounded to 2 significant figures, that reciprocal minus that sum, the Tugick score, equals -0.12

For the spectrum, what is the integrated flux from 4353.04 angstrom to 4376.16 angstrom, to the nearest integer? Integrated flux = 1159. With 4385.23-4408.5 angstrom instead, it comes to 1090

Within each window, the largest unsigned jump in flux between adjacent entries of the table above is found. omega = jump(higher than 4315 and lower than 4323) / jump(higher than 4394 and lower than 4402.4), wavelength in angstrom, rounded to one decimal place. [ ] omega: 1.8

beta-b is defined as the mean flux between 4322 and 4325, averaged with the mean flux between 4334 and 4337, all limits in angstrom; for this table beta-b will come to 47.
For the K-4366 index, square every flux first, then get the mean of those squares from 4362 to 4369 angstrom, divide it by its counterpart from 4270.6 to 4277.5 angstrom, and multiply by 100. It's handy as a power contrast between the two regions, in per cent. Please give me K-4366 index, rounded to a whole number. 174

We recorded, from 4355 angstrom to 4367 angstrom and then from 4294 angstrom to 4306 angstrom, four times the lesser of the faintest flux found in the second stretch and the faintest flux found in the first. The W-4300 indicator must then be 109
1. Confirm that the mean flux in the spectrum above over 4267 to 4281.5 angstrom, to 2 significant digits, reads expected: 41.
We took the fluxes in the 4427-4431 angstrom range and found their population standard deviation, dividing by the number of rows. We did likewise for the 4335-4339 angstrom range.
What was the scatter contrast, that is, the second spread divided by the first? 2.1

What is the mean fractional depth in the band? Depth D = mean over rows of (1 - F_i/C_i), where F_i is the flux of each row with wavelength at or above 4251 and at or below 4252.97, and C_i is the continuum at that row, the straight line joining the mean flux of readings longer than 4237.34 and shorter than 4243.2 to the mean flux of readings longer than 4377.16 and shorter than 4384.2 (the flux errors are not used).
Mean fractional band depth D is 0.09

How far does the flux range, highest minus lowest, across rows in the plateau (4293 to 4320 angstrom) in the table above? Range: 24.5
